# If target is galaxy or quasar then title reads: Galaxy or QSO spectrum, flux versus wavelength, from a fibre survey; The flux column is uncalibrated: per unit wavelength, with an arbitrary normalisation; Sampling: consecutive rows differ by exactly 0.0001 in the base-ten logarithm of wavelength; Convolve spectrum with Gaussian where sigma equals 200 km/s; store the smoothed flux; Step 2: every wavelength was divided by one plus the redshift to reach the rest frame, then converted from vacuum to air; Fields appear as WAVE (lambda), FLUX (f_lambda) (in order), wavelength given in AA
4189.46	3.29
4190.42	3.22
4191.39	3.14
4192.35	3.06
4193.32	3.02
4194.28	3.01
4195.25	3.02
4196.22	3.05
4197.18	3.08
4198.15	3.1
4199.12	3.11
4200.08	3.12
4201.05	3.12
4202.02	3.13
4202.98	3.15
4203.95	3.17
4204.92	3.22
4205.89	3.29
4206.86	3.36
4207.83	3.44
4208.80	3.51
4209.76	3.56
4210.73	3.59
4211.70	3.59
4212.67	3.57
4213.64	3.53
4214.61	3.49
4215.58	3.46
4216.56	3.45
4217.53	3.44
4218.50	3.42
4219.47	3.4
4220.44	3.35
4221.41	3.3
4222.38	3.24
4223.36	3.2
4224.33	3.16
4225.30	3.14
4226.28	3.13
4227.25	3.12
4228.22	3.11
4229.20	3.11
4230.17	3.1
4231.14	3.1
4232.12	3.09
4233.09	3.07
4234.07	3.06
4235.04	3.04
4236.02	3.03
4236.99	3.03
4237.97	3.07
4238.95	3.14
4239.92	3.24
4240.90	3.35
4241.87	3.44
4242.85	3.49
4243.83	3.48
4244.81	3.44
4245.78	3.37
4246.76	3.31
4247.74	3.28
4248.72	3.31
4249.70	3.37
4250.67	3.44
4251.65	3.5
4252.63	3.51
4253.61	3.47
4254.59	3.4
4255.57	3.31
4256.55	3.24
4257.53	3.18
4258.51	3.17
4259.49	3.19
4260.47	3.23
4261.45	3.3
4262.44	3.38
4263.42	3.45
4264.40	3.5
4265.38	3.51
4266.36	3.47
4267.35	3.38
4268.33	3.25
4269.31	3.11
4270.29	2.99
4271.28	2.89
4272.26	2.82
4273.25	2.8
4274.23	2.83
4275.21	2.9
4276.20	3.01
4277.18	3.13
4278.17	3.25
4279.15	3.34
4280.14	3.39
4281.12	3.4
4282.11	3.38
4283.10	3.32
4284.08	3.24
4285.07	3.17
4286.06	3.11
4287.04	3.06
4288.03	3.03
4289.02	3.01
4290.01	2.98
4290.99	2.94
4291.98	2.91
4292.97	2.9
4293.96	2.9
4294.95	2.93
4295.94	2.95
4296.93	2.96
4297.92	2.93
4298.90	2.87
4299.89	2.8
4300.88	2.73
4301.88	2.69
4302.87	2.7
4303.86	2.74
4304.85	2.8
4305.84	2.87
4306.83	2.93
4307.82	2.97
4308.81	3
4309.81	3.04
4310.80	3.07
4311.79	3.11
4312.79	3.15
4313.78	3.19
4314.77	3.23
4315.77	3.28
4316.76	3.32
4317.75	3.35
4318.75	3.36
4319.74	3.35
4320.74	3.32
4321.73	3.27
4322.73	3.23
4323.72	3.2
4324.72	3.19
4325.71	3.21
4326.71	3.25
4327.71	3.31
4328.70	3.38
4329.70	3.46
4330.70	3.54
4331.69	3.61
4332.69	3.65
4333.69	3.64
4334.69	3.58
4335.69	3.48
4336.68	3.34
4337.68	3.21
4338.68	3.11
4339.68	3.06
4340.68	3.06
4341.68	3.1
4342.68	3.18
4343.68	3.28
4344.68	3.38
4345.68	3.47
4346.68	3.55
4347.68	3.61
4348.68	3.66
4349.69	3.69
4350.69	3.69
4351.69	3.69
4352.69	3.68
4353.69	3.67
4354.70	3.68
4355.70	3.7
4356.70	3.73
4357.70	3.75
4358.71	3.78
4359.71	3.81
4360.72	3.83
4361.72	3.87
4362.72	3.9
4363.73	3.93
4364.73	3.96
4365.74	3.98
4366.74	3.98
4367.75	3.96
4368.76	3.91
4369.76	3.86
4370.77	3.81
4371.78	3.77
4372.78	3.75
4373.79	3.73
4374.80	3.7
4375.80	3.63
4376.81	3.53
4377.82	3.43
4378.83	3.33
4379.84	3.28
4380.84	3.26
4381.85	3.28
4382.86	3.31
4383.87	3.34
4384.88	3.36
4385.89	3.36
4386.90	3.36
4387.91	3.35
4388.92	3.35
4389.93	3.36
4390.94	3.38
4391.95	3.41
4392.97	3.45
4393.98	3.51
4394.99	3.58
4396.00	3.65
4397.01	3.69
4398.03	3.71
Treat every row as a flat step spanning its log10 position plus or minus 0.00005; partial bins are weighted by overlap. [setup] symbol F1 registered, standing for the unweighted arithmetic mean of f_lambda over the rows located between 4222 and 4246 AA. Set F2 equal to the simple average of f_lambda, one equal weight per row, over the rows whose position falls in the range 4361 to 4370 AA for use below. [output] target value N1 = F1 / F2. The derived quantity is 0.81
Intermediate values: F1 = 3.19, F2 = 3.9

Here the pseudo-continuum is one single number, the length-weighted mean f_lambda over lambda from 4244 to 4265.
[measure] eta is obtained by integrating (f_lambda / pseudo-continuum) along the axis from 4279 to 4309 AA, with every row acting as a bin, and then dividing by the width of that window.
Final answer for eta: 0.89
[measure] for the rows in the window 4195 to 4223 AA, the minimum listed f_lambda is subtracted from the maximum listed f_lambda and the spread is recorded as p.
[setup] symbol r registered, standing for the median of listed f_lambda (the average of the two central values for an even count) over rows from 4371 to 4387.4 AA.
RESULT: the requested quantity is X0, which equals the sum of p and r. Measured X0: 3.93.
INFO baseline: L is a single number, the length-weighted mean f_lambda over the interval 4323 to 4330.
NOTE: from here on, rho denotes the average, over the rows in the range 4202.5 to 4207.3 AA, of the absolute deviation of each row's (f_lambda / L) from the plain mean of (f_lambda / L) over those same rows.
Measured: 0.0212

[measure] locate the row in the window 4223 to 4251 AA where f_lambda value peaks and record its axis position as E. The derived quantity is 4242.85 AA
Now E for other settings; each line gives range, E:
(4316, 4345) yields 4332.69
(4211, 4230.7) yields 4211.70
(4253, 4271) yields 4265.38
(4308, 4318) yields 4317.75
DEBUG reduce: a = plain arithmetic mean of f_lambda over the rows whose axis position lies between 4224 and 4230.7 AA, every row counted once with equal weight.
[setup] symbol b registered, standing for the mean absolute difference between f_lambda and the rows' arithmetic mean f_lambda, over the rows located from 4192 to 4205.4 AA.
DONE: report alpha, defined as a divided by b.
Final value 64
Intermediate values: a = 3.1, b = 0.05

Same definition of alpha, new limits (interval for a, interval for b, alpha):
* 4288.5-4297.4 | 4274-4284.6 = 17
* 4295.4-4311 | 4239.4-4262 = 31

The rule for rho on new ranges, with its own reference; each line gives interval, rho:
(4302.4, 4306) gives 0.0175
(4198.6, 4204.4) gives 0.0054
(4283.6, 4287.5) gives 0.0183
